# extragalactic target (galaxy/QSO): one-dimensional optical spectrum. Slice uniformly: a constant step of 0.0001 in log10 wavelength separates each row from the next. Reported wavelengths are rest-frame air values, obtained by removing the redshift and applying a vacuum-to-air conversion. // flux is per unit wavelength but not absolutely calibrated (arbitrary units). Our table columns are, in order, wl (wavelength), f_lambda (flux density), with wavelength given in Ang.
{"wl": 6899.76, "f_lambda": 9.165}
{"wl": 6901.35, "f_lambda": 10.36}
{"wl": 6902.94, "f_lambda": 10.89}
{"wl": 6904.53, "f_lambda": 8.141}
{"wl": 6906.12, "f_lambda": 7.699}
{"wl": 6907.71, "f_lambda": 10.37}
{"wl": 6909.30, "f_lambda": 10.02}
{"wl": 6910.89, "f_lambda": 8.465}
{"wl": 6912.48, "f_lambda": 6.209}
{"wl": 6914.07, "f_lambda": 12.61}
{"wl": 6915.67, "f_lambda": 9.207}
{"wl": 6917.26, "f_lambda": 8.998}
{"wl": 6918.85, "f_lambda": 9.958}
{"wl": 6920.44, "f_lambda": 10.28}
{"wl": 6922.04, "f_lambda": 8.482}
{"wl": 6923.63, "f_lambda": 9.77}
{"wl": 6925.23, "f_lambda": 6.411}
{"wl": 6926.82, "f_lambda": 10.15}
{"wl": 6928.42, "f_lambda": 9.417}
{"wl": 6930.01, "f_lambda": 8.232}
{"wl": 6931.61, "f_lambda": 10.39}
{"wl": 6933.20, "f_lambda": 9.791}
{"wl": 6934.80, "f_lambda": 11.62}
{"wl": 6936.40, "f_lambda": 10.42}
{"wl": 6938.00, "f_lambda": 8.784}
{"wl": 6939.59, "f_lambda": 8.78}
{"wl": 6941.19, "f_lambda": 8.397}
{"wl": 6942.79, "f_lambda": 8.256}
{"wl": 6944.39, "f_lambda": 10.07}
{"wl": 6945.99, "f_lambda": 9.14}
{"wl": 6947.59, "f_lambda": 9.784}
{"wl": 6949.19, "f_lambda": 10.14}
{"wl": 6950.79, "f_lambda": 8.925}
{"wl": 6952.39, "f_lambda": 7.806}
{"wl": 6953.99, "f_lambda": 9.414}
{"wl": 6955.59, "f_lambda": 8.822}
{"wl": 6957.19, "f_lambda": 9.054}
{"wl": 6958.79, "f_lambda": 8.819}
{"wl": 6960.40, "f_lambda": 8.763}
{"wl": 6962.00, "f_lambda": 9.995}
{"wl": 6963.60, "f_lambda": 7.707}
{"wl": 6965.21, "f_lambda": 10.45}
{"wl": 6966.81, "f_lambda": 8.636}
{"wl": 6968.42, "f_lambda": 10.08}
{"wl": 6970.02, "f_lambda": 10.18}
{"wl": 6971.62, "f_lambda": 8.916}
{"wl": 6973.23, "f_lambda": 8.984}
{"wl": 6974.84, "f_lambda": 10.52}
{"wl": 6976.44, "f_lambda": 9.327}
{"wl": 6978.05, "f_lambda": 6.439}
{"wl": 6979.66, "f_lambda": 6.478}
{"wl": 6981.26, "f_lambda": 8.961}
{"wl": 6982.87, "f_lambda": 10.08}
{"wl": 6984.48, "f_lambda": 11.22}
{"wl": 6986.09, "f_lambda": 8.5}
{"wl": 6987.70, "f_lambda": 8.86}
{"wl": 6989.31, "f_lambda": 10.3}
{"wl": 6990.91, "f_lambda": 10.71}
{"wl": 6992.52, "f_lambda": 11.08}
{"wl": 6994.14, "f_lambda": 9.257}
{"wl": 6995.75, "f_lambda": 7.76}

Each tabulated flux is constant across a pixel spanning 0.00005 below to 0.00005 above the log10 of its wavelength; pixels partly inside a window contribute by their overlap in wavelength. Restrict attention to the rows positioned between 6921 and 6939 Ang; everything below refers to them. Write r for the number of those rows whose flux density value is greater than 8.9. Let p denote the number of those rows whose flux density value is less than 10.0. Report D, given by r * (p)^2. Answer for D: 343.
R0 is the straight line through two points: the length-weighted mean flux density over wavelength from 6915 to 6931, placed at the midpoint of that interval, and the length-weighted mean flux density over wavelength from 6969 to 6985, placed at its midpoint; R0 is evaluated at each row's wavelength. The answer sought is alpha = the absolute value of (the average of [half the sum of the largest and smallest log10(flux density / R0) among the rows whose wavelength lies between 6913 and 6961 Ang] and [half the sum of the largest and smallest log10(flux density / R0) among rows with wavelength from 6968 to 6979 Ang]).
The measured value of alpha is 0.024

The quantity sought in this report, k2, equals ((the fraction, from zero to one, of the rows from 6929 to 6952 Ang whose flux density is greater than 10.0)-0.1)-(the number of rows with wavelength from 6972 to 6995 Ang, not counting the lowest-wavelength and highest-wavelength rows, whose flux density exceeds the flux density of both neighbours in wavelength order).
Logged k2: -2.74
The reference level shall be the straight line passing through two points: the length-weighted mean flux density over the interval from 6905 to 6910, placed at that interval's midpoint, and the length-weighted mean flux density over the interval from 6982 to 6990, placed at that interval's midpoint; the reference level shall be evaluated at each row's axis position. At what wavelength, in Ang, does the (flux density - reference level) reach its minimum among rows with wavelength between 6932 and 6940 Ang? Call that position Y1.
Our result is 6939.59 Ang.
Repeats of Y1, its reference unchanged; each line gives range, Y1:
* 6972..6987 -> 6978.05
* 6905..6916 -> 6912.48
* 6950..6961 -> 6952.39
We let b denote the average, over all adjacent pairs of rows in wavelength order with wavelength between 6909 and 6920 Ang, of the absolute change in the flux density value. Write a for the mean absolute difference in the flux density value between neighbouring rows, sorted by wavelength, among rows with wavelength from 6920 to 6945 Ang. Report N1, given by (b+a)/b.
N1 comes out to 1.59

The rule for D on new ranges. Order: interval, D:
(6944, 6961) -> 567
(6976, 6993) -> 252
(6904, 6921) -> 343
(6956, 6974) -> 448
